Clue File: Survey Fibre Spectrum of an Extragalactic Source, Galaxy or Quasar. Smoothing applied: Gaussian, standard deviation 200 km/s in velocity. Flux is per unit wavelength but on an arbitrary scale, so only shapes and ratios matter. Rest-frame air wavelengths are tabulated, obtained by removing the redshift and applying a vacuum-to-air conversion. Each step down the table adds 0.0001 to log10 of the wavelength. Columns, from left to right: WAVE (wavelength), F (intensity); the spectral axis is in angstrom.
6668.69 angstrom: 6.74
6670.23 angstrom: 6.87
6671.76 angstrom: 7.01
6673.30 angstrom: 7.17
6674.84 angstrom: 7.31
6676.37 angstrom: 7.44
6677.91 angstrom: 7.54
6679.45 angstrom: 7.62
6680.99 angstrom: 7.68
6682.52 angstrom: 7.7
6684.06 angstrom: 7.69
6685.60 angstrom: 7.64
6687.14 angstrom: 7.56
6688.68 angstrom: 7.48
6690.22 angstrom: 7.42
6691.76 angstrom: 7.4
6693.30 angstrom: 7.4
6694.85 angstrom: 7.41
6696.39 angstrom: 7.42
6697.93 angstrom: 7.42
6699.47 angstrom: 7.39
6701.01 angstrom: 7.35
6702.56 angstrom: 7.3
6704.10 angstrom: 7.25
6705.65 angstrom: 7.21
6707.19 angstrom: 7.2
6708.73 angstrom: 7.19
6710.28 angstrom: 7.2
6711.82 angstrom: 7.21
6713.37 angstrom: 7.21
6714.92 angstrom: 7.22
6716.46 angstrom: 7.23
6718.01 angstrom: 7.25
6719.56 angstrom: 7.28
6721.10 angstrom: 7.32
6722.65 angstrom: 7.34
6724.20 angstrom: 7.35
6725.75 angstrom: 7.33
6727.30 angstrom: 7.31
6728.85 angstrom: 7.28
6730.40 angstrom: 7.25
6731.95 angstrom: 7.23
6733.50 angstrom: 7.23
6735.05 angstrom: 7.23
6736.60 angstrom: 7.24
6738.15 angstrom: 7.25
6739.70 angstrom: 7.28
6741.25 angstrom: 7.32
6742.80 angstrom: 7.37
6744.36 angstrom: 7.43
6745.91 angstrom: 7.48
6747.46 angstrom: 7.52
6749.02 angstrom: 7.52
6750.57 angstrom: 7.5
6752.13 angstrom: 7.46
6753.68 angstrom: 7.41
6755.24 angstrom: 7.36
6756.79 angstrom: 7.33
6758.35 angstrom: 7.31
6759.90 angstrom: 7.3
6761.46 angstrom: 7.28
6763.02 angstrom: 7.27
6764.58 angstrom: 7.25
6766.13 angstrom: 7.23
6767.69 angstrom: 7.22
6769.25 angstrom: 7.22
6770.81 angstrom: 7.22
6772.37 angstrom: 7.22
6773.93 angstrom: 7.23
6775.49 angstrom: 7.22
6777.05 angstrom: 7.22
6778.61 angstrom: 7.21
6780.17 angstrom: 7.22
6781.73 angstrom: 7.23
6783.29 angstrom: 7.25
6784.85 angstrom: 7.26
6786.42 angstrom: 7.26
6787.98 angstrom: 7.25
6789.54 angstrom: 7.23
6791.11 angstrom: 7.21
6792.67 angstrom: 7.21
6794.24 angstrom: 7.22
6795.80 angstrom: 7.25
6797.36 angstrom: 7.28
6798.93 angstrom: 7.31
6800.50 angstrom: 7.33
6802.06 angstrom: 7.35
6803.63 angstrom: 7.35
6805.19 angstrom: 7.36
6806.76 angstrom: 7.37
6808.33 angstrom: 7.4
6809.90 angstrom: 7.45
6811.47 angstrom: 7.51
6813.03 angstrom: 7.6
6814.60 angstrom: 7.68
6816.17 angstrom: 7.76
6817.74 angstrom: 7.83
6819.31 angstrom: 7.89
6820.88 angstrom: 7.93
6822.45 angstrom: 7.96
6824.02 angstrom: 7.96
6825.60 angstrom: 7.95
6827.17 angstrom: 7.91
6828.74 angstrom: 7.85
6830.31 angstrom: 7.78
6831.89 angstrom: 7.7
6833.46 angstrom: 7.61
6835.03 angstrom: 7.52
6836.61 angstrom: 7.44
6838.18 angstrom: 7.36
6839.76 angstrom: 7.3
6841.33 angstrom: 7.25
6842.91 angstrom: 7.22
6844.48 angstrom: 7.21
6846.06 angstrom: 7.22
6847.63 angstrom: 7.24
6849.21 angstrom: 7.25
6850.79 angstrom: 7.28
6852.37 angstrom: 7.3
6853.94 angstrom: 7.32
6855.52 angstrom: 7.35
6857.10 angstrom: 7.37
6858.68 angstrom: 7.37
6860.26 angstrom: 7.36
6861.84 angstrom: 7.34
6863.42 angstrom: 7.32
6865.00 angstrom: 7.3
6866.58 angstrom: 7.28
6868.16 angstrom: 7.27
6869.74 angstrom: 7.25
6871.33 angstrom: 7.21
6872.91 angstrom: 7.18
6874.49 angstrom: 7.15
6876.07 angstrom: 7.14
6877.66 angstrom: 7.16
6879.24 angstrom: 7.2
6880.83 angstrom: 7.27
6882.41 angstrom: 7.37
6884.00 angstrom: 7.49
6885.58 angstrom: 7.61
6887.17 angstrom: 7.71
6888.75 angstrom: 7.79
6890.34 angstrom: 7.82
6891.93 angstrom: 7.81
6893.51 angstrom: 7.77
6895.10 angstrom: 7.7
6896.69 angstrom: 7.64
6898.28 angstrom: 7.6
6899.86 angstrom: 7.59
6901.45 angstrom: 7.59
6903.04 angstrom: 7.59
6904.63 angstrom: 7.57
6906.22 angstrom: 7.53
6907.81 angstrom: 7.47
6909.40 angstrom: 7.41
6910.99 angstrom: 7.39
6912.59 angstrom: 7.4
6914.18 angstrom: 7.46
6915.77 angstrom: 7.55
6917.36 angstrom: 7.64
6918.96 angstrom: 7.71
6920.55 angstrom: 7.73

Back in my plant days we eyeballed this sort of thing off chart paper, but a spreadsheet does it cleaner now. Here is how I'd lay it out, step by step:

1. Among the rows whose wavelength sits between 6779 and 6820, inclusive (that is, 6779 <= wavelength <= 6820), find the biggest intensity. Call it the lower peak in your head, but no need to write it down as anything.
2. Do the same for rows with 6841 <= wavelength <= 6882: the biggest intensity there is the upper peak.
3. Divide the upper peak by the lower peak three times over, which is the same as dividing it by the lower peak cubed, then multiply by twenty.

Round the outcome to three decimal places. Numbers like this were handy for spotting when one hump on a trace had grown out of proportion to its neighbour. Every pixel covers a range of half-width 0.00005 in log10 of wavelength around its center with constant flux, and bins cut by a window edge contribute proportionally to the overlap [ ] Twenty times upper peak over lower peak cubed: 0.300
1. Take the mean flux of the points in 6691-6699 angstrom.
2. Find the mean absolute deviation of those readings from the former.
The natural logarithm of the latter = -4.8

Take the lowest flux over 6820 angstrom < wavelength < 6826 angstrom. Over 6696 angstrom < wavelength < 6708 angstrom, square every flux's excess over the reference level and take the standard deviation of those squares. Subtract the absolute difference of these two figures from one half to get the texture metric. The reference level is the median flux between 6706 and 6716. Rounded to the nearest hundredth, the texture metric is -7.41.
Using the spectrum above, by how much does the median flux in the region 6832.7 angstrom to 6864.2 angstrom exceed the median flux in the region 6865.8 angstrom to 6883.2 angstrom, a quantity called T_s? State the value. 0.11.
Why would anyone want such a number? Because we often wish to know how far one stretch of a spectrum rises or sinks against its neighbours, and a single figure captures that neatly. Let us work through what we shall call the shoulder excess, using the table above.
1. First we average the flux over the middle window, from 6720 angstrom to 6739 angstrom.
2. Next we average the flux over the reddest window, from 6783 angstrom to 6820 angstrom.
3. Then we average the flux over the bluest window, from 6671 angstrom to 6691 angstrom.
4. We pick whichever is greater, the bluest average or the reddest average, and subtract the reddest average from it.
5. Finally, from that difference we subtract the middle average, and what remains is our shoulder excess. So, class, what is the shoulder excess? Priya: -7.20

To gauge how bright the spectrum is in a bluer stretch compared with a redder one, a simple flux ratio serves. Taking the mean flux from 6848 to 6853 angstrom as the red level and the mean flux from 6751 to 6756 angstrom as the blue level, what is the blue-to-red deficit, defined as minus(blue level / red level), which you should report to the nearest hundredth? -1.02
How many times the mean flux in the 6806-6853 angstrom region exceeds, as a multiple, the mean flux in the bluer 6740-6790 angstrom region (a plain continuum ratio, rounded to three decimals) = 1.034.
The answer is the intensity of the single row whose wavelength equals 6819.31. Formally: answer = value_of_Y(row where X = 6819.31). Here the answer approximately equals 7.89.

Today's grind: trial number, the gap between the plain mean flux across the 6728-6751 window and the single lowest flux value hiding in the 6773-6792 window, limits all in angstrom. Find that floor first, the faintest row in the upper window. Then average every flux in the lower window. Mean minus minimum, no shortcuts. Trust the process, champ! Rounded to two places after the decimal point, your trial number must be 0.13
